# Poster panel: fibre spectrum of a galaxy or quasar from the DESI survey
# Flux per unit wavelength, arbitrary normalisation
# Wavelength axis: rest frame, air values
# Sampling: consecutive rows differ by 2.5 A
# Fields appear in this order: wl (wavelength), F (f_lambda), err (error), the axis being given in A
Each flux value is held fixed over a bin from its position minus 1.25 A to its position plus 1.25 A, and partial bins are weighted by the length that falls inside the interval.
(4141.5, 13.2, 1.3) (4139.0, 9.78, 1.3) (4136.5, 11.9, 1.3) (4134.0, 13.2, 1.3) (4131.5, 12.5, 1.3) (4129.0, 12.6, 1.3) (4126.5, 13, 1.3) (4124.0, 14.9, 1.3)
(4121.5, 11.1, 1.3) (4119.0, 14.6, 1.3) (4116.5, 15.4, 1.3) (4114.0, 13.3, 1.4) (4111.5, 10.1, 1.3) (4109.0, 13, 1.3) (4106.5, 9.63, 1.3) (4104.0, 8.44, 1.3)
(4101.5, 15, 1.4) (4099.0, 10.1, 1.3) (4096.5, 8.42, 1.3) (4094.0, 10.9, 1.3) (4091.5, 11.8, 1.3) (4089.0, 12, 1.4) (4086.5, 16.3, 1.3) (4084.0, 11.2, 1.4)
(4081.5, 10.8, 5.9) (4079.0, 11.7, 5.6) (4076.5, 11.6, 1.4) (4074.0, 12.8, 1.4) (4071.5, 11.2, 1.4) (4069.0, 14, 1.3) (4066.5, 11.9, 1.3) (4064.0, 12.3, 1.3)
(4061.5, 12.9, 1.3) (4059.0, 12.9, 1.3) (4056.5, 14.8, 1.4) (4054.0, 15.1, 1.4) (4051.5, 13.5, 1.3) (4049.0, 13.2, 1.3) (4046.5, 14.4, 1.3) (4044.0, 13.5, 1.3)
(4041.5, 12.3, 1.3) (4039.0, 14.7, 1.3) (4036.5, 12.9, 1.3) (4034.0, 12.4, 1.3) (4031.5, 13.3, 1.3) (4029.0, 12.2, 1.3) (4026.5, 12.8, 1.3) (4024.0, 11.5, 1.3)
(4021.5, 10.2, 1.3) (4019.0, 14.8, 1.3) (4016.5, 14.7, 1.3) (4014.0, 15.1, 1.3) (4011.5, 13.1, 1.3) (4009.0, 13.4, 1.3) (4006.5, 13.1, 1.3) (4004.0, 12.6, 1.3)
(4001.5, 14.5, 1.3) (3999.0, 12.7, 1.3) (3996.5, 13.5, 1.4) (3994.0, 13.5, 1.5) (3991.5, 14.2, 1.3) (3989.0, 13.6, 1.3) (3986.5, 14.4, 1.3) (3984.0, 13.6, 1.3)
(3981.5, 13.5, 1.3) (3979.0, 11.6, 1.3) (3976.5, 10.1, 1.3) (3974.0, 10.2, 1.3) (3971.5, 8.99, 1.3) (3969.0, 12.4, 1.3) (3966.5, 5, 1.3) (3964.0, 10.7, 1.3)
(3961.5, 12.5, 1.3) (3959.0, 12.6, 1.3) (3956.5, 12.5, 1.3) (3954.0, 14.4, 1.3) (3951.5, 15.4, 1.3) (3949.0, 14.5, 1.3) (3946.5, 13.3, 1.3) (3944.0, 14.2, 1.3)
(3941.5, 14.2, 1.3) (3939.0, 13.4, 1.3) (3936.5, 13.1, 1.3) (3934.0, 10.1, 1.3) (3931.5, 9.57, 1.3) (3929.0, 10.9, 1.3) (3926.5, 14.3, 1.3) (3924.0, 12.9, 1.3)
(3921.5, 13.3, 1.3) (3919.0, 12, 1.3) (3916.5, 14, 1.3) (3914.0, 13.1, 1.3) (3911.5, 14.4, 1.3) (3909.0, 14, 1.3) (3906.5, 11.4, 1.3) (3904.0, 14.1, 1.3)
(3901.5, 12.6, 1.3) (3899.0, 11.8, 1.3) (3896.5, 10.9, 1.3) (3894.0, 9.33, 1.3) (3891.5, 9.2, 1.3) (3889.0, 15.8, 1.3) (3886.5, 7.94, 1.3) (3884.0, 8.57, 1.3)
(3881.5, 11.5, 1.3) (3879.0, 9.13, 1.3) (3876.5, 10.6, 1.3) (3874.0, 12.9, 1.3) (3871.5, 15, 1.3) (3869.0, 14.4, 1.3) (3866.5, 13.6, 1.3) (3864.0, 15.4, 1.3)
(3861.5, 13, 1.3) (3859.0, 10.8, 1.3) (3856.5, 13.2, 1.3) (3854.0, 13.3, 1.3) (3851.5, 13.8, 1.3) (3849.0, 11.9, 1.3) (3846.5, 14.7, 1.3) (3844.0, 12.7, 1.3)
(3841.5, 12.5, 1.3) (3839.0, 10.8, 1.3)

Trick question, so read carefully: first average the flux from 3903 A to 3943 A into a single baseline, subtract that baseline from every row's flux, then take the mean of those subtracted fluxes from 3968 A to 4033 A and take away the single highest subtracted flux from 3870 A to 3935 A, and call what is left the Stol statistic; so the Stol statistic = -2.97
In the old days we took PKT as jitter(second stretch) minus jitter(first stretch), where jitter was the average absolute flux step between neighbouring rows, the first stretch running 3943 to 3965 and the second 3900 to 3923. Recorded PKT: 0.60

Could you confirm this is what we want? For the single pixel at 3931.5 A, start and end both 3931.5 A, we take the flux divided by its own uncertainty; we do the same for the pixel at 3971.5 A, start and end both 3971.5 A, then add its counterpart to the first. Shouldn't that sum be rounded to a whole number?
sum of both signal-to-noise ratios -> 14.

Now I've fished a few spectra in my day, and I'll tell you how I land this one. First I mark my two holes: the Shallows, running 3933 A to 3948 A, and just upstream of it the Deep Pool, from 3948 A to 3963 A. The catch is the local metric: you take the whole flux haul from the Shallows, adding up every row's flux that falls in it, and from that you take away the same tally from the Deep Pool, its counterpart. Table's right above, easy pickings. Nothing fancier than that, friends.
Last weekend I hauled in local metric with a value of -3.6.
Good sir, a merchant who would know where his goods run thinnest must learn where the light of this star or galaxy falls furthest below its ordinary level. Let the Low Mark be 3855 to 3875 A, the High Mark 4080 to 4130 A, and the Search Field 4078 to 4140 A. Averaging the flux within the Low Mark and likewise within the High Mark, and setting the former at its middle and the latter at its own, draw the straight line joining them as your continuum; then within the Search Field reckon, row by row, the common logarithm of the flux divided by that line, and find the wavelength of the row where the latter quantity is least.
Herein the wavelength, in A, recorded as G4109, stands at 4096.5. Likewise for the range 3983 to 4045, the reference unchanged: 4021.5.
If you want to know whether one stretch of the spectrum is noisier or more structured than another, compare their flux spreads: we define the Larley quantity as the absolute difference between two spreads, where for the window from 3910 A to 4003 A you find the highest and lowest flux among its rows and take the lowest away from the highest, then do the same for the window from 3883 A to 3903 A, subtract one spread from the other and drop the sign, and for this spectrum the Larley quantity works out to 2.5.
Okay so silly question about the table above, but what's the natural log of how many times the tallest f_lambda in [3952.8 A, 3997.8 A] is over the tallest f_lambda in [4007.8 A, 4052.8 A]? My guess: -0.047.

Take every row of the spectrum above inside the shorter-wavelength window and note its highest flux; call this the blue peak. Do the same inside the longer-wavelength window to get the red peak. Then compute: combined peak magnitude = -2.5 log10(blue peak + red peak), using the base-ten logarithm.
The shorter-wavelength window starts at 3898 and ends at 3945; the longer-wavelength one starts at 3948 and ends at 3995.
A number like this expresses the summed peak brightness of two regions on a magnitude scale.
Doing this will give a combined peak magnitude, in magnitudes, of -3.69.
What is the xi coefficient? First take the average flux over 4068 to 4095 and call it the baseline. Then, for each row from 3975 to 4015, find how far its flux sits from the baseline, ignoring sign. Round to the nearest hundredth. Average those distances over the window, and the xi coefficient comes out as 1.41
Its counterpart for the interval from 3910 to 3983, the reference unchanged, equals 1.69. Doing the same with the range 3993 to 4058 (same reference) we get 1.38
